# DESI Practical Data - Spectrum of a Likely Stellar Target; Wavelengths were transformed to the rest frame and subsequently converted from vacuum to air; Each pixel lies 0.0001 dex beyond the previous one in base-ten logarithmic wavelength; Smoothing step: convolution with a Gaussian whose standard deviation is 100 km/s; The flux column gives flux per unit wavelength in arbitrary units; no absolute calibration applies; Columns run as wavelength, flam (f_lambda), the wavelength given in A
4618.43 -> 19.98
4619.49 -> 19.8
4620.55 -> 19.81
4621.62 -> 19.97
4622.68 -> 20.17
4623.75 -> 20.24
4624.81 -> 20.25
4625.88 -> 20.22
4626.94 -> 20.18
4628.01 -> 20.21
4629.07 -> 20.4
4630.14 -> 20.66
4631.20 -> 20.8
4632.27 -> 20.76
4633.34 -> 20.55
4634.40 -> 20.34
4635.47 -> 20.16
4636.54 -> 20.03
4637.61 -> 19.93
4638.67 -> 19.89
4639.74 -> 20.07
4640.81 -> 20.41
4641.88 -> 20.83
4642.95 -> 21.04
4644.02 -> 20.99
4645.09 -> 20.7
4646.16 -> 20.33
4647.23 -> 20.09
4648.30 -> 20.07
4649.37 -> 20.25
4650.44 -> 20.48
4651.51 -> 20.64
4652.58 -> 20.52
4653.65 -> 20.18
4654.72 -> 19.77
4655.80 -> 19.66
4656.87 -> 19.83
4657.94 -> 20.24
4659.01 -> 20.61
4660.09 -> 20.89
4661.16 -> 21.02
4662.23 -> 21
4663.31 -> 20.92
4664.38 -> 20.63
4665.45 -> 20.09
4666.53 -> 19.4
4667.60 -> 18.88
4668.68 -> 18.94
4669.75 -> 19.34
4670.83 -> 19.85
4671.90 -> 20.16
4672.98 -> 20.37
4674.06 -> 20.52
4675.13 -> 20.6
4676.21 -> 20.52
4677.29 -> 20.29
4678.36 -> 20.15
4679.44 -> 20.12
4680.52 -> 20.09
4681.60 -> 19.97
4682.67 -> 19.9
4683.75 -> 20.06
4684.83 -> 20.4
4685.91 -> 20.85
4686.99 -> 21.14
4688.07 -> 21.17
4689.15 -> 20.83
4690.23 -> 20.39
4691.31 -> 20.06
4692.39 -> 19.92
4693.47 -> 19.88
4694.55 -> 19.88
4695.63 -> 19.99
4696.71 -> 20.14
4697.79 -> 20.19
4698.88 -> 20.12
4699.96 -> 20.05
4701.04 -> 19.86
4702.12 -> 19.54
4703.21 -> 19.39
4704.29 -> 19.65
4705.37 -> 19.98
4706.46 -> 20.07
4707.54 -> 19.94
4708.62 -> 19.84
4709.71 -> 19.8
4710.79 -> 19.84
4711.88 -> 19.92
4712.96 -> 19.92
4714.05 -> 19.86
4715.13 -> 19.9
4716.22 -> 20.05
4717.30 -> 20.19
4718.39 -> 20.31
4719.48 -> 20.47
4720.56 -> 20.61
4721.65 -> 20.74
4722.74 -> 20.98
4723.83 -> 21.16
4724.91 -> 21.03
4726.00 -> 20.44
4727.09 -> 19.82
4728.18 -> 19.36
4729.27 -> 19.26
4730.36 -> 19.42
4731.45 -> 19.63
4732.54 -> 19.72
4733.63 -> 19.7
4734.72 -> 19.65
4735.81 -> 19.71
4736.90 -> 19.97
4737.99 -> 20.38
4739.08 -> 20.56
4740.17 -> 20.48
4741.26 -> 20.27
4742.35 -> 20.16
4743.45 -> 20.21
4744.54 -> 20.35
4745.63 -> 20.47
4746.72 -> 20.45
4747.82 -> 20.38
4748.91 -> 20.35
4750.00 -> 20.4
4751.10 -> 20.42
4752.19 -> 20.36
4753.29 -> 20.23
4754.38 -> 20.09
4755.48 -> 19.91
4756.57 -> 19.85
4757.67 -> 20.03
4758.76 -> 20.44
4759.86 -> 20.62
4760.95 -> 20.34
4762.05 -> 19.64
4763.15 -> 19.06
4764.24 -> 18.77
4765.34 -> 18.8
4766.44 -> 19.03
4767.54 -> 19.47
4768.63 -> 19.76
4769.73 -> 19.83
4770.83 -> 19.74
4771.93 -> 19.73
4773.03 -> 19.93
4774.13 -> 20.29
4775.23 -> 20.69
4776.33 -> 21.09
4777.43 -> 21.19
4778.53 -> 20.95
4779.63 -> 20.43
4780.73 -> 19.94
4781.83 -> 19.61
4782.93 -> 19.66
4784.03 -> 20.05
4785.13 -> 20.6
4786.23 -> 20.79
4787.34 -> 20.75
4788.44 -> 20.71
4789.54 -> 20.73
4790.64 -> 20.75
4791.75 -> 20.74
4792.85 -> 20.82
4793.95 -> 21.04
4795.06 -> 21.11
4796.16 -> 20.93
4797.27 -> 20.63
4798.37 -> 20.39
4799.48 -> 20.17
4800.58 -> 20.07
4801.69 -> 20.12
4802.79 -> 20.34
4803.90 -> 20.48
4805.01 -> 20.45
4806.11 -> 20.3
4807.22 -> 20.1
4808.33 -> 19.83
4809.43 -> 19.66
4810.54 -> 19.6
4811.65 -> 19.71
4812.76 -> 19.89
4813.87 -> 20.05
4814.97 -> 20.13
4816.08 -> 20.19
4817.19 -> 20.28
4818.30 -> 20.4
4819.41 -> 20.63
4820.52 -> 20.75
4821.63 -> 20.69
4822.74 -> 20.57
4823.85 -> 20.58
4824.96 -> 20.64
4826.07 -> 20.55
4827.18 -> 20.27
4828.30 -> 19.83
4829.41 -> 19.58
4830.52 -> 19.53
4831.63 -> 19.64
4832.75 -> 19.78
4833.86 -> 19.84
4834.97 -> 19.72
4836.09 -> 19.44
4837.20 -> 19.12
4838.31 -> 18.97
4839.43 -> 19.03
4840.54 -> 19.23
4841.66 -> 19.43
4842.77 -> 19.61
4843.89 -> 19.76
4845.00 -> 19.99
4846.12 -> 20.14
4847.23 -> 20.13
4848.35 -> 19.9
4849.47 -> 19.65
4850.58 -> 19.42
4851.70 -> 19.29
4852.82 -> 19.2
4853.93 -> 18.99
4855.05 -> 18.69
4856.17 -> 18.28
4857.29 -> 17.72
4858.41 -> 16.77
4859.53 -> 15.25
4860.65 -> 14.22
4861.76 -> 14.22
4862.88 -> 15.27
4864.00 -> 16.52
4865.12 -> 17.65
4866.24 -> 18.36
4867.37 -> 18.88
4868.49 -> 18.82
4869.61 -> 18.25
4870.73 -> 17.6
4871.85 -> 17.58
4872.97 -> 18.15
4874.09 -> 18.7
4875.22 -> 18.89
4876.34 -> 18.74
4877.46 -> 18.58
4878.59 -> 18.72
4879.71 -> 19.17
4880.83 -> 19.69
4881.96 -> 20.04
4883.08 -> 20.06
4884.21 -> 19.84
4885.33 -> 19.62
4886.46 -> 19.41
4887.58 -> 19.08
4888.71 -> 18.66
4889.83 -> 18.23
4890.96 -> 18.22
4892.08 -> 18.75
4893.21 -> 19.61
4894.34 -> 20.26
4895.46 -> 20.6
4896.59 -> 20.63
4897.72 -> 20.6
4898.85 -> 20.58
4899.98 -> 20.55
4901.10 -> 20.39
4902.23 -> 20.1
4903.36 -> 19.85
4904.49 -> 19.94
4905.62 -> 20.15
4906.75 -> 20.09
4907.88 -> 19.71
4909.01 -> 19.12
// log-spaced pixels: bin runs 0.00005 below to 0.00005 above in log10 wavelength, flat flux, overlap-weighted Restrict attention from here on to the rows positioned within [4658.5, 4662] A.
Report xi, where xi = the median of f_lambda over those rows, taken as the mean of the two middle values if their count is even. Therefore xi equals 20.9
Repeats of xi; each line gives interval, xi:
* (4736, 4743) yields 20.3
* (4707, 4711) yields 19.8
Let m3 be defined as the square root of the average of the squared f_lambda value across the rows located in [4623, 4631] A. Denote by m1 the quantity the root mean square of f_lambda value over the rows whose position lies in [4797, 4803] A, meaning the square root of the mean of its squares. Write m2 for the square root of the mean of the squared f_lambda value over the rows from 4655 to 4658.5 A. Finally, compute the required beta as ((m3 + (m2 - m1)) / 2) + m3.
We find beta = 30.3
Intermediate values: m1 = 20.3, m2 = 19.91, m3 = 20.3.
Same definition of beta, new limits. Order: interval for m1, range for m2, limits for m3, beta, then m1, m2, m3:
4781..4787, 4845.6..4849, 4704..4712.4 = 29.8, 20.1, 20.06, 19.9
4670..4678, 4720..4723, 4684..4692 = 31.3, 20.3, 20.78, 20.7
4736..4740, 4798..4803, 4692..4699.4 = 30.0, 20.3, 20.22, 20.0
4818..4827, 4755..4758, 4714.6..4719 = 29.8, 20.6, 19.93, 20.1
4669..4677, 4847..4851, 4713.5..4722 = 30.2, 20.2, 19.78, 20.3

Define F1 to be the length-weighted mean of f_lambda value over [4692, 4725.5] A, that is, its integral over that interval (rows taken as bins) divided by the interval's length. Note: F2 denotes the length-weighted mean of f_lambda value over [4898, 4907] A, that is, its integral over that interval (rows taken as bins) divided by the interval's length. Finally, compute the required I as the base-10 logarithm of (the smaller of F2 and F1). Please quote 1.303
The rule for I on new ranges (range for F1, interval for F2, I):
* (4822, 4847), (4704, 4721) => 1.297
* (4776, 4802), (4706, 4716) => 1.299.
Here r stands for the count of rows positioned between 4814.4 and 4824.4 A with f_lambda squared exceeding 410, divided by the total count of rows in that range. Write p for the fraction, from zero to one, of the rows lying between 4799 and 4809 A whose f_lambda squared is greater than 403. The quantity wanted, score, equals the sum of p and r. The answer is 1.56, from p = 0.8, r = 0.78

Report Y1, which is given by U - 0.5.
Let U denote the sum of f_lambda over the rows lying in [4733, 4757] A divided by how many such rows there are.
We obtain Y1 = 19.7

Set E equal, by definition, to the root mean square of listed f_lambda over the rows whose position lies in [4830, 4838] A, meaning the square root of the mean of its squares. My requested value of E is 19.6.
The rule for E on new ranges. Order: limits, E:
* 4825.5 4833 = 19.9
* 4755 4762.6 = 20.1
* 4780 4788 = 20.2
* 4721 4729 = 20.5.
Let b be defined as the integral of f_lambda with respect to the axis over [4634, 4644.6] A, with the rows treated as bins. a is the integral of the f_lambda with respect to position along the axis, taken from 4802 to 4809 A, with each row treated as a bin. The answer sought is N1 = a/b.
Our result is 0.7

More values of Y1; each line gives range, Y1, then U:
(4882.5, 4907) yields 19.3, 19.8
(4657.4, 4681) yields 19.7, 20.2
